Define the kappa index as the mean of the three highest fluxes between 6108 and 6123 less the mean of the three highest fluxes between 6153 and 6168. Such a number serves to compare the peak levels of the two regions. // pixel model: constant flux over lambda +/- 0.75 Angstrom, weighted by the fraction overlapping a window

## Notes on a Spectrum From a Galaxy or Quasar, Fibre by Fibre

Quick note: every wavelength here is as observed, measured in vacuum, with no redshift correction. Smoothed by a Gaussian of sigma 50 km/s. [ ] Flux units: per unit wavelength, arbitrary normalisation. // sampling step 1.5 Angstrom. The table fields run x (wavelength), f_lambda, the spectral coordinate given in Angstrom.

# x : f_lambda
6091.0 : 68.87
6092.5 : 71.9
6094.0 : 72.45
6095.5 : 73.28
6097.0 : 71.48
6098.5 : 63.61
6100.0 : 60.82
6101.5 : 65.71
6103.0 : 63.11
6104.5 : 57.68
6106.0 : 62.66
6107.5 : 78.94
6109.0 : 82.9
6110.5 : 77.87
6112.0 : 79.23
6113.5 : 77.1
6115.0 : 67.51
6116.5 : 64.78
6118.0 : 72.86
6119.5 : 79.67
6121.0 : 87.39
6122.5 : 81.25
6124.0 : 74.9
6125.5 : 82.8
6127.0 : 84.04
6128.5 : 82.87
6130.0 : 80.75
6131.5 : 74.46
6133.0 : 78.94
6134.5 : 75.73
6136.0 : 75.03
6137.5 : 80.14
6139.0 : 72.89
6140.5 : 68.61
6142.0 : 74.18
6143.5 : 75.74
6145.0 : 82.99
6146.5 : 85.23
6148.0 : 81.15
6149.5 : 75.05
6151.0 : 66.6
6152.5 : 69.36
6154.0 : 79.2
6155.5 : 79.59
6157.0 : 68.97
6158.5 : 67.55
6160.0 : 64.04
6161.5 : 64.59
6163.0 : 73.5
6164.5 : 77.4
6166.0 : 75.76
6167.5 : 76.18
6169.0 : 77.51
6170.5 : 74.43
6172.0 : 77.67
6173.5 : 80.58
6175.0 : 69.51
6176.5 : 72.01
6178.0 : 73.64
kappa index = 5.1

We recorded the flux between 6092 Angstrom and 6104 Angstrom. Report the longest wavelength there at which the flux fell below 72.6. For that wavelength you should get 6103.0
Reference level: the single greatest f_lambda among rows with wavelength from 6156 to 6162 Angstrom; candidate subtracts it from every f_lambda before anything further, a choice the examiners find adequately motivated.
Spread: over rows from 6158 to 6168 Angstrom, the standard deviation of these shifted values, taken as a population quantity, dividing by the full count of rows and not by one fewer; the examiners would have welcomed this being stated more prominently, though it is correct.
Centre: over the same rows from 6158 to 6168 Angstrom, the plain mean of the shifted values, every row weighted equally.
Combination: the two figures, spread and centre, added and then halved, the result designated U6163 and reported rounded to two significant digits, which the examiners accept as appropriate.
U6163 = 3.8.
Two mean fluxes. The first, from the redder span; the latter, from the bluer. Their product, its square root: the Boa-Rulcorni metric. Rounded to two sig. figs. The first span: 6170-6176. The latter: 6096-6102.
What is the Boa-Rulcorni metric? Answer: 70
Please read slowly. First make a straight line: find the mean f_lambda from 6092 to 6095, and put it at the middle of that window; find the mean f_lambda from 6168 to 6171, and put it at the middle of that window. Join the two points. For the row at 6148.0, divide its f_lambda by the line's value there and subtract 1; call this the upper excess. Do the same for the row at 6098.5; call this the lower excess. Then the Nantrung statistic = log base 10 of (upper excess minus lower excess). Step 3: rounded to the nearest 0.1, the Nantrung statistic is -0.7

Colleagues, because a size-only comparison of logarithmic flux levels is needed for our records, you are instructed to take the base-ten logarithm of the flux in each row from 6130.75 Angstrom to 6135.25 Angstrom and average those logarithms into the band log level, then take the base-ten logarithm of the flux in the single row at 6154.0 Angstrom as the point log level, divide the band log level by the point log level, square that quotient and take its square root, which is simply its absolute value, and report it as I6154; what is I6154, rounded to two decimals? 0.99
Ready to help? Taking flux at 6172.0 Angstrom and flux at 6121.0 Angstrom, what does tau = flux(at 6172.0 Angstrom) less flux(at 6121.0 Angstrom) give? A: -10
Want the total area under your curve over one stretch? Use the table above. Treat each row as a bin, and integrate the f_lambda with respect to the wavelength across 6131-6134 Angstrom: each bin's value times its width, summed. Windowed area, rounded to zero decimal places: 230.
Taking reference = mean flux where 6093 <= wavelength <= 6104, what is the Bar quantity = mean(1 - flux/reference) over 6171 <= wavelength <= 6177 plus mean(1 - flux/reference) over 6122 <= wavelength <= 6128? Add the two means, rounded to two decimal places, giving -0.32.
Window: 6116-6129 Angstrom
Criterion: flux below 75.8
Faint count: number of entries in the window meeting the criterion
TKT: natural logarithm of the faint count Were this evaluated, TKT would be 1.1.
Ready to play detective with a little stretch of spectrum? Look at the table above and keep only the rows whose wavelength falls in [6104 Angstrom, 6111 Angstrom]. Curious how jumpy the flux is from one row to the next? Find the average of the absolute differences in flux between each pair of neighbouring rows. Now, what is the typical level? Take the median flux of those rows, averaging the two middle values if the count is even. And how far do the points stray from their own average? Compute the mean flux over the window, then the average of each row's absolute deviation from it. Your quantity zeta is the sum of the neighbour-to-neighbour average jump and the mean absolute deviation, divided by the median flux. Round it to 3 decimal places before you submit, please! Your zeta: 0.219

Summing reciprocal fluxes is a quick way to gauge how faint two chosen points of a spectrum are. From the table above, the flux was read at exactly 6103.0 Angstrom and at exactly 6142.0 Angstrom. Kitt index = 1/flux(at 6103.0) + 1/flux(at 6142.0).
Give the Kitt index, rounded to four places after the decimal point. 0.0293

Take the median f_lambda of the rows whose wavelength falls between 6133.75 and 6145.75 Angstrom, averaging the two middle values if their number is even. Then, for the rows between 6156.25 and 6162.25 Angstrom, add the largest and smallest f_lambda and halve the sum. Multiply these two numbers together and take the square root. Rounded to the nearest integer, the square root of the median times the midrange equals 71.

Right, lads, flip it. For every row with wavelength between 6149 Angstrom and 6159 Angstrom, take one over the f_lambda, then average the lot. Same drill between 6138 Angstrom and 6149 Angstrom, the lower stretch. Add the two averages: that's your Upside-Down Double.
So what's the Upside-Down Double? 0.0269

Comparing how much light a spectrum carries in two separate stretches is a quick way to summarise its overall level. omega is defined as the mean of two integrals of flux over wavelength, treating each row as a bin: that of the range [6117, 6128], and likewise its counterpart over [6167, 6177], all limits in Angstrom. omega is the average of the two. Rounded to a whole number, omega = 818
